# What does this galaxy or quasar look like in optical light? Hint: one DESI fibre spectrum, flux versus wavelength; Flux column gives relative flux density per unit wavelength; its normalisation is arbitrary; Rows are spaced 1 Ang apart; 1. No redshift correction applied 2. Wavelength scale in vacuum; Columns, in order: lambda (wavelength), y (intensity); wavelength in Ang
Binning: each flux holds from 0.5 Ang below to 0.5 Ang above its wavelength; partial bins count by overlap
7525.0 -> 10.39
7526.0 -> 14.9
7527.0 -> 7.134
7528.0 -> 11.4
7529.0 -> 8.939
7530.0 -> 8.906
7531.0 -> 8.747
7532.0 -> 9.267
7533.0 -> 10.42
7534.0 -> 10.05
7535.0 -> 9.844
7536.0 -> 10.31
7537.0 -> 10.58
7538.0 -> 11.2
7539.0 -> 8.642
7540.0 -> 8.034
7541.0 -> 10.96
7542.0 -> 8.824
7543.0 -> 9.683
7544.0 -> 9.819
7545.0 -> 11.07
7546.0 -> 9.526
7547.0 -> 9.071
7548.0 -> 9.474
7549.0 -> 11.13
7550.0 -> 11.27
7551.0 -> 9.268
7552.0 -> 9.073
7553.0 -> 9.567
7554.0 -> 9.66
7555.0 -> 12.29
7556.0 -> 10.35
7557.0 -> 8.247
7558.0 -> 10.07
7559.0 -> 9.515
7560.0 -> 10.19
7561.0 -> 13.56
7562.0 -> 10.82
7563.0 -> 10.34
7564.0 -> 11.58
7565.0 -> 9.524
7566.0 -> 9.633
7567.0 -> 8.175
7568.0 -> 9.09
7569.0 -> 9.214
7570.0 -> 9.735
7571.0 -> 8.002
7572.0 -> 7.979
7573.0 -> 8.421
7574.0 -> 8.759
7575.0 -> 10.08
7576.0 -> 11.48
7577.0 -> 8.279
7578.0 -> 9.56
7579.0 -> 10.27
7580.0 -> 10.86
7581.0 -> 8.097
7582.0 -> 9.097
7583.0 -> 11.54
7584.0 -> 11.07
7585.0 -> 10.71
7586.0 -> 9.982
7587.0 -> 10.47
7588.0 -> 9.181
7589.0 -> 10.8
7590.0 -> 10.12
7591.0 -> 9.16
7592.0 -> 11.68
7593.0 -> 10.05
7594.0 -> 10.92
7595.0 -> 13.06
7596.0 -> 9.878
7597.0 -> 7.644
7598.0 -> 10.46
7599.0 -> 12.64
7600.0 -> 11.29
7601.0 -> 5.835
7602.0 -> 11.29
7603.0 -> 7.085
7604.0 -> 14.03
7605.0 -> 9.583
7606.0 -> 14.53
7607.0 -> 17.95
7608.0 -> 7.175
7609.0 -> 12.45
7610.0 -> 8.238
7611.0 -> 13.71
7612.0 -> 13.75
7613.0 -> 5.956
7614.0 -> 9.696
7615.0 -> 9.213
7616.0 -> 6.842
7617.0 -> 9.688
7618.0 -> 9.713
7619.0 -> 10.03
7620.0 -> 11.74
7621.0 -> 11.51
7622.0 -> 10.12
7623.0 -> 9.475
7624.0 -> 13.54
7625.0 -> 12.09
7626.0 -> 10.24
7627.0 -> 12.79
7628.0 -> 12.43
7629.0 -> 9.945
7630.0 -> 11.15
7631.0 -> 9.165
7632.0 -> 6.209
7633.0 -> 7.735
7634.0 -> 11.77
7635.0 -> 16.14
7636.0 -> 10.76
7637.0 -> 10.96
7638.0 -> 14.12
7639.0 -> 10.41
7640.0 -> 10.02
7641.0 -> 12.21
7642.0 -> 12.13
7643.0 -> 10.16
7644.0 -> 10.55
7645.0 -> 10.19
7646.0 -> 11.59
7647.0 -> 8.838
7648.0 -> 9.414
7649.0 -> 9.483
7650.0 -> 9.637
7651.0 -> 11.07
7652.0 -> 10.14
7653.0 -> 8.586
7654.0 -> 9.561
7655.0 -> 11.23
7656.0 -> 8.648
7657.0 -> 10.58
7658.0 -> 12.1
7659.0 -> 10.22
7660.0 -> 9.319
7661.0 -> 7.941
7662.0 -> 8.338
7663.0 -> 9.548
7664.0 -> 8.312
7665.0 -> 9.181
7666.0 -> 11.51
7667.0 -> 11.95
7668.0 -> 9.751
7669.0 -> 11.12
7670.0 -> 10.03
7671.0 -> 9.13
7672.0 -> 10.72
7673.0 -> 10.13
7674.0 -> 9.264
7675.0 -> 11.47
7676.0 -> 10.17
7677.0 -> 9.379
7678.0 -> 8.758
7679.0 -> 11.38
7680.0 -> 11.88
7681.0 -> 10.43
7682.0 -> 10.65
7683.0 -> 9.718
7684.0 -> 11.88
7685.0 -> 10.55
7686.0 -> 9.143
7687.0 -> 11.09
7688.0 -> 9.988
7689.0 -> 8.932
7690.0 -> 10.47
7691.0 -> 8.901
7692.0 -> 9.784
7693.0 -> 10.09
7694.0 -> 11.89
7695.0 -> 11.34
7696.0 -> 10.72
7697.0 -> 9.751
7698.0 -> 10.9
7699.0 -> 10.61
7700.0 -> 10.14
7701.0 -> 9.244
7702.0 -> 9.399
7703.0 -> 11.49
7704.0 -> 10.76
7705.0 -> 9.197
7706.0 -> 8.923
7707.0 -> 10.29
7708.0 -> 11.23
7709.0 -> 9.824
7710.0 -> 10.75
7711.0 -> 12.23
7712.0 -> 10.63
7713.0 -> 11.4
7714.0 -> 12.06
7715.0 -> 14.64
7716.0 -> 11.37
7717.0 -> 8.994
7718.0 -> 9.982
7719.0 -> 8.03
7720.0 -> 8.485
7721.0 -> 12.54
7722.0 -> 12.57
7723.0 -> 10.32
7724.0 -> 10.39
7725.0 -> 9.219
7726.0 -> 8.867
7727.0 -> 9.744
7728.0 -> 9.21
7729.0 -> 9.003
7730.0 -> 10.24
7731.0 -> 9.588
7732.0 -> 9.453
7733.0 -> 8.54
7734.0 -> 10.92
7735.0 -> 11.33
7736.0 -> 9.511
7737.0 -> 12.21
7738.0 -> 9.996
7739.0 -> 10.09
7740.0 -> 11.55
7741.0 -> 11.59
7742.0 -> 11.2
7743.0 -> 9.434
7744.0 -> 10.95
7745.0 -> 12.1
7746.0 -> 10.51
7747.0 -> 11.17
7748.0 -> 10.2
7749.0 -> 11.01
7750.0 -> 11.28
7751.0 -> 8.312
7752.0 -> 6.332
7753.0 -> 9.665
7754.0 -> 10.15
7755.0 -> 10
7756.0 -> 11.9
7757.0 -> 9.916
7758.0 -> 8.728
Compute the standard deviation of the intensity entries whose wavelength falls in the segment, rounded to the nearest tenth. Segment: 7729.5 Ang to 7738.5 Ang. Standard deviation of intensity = 1.1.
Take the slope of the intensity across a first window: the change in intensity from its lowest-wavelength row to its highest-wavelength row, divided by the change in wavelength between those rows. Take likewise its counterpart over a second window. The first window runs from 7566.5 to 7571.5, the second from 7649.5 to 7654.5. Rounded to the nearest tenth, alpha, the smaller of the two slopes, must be 0.0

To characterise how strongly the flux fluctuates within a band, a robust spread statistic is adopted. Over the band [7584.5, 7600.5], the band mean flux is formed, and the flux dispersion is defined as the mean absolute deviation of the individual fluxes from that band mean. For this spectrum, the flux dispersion 0.95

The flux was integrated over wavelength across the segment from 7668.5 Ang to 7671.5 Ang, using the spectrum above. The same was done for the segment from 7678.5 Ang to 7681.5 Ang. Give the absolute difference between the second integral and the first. 3.4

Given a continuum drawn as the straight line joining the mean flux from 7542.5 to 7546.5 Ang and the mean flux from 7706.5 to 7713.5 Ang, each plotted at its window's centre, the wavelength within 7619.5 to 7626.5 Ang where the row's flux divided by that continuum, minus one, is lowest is 7623.0 Ang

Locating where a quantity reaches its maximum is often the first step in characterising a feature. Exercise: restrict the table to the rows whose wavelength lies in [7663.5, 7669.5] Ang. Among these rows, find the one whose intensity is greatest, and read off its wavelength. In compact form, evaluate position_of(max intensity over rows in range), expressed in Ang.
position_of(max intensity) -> 7667.0 Ang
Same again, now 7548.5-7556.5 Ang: 7555.0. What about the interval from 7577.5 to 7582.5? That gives 7580.0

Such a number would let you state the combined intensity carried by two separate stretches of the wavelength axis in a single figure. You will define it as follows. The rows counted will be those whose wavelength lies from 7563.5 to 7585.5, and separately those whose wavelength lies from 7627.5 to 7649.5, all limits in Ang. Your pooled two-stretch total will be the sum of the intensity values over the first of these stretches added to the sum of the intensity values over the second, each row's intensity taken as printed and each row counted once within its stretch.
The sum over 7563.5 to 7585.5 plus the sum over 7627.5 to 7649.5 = 447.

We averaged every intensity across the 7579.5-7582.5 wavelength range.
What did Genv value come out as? 9.4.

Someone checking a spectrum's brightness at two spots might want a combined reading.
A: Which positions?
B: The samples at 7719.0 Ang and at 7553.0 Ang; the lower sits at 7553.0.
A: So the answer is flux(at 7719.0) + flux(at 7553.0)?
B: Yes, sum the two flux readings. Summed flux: 17.6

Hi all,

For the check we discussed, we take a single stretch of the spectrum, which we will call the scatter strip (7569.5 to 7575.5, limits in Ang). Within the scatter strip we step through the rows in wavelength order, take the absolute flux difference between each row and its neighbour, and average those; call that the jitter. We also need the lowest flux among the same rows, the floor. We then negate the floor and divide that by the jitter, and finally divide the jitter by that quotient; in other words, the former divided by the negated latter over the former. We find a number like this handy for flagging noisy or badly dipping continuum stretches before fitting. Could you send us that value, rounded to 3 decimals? -0.075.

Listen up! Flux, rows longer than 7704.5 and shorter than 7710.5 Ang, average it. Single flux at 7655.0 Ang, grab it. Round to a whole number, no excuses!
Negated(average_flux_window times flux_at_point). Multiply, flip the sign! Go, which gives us -113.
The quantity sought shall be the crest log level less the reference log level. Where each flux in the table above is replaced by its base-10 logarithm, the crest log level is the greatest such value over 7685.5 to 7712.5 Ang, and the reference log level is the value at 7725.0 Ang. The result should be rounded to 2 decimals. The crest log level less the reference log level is 0.12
